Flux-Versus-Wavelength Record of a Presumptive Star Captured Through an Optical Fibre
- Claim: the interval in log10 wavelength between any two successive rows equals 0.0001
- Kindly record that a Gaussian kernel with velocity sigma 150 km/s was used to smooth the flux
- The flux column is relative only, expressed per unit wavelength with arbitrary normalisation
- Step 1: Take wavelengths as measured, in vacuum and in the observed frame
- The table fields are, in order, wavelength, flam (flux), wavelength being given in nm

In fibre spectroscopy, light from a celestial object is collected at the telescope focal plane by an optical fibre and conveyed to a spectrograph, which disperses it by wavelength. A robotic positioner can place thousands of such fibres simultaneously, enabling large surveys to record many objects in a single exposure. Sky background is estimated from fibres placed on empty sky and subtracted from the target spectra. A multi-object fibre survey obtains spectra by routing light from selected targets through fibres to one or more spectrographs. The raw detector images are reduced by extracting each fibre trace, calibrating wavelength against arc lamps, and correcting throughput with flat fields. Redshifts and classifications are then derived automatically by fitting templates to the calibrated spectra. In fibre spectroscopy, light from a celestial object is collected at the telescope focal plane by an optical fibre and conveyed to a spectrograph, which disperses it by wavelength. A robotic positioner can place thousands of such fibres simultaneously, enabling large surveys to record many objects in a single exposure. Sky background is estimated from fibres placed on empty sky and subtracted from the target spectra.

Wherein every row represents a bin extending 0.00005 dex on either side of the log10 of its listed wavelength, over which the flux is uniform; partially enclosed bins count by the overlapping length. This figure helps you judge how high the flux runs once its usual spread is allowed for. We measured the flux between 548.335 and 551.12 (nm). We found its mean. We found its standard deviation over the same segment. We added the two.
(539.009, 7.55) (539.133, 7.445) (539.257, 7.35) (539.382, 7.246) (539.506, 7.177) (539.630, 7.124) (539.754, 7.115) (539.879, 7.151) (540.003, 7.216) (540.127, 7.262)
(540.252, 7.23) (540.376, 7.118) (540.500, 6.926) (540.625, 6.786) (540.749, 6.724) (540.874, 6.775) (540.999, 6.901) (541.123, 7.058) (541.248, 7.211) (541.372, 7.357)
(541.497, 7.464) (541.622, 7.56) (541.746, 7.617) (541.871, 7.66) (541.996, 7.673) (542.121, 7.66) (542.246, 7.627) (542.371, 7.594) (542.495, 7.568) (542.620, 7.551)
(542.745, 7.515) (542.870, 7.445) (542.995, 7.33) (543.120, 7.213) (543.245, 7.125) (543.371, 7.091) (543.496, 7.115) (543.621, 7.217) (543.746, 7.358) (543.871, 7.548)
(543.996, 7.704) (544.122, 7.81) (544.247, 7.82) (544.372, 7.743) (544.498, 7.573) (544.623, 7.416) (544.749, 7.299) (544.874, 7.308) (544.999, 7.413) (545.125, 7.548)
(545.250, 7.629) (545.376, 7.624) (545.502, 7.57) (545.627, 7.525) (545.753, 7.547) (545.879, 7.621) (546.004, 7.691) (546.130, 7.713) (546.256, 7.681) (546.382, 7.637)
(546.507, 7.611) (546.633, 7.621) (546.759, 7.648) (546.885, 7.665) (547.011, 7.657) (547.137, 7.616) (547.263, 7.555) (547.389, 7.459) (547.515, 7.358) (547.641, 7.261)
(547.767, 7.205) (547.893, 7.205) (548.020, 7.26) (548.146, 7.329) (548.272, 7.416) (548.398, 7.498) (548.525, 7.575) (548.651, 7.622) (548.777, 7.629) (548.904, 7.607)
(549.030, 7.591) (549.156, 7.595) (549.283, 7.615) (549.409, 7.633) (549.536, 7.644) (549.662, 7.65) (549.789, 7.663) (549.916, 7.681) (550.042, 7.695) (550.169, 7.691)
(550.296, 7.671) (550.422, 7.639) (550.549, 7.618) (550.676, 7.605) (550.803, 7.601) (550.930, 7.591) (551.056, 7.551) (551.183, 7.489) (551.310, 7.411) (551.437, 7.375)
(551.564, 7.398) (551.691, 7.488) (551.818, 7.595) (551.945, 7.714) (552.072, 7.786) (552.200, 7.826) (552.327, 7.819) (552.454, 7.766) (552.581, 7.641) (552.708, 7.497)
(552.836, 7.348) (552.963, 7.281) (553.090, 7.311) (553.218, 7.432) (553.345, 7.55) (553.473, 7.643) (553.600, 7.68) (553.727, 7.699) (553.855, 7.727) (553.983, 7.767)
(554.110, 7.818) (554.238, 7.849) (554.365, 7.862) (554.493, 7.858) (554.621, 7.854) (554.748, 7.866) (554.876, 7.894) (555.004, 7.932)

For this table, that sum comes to 7.67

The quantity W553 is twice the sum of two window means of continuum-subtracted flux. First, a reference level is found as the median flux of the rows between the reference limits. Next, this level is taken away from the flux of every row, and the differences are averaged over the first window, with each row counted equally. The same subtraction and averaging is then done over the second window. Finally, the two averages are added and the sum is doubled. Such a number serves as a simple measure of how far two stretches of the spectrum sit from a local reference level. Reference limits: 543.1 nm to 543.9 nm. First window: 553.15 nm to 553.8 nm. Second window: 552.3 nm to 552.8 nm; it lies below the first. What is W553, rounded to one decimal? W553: 1.7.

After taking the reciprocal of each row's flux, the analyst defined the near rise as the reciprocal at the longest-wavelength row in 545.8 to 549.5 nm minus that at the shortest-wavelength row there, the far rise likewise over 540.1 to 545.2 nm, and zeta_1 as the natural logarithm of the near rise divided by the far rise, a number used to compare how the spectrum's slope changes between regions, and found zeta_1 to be -3.2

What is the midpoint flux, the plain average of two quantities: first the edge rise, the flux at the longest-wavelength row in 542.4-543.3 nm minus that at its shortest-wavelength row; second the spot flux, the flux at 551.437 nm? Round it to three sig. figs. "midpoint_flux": 3.47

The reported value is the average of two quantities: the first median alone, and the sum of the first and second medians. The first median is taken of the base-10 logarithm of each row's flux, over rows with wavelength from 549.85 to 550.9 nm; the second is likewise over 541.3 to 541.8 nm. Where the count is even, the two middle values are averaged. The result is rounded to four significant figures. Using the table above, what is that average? 1.322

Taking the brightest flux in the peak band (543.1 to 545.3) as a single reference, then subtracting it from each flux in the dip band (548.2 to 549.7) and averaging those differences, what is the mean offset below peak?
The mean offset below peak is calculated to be -0.23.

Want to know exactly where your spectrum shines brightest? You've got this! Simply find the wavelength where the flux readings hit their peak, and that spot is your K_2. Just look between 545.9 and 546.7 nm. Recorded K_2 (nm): 546.130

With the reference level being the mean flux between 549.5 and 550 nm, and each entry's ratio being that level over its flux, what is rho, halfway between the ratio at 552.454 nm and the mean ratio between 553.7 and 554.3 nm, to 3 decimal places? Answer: 0.986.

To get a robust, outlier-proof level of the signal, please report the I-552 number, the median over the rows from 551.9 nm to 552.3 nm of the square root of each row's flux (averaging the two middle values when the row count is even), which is 2.79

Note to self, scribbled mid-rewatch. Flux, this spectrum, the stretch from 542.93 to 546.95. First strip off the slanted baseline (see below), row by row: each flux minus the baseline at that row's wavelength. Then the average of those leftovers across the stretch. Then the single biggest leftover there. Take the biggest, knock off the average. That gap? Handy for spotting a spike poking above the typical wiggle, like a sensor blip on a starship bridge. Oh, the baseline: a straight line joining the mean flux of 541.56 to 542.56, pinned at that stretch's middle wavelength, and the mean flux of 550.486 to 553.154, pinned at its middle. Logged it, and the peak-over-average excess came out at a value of 0.30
